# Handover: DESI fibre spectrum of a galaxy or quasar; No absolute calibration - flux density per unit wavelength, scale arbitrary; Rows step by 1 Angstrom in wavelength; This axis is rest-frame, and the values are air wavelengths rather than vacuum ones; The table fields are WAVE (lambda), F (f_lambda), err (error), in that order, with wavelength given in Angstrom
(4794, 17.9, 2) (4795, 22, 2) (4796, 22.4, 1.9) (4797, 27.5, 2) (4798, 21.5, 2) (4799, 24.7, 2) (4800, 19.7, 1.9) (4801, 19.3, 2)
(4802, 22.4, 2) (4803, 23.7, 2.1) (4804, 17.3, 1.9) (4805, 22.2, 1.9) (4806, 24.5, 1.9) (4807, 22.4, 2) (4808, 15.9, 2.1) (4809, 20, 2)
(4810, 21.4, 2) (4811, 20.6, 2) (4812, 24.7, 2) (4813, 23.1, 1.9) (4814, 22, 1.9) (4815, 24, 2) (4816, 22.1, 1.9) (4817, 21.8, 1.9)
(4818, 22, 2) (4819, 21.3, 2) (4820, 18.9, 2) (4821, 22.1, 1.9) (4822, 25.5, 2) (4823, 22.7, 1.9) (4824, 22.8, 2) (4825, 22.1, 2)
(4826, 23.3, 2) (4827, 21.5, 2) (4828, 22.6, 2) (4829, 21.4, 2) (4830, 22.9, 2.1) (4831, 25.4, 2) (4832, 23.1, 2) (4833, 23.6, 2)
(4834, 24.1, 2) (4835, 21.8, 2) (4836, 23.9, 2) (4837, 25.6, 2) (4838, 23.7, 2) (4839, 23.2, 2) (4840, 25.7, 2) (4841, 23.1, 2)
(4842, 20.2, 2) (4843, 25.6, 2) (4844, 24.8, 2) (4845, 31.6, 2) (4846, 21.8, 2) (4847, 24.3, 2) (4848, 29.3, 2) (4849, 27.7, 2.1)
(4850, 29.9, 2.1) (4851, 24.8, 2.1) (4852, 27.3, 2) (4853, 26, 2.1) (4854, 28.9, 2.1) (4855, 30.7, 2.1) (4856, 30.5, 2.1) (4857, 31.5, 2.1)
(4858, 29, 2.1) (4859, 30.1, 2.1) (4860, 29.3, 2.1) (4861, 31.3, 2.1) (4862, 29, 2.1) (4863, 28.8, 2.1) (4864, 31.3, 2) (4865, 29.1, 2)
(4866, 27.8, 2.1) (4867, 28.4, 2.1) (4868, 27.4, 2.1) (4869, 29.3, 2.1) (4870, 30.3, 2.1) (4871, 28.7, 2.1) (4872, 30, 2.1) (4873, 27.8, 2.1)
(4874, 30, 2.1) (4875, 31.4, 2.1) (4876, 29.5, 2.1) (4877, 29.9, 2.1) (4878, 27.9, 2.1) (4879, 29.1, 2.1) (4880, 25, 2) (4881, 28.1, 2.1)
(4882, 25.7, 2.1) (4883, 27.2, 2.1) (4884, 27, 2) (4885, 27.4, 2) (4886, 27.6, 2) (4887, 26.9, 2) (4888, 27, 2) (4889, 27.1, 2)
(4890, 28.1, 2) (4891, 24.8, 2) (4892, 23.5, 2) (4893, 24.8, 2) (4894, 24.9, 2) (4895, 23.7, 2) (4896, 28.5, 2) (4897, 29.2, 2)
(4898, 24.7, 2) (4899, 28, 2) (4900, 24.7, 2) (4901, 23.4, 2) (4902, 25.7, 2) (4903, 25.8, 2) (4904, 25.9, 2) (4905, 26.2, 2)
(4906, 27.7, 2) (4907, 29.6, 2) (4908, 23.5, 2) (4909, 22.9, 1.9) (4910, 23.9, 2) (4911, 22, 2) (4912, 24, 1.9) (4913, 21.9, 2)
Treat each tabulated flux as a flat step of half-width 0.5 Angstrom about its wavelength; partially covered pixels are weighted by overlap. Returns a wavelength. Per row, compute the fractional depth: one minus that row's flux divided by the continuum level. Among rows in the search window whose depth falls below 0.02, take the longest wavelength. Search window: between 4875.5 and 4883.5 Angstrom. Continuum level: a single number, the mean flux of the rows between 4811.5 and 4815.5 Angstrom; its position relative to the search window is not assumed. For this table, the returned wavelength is 4883 Angstrom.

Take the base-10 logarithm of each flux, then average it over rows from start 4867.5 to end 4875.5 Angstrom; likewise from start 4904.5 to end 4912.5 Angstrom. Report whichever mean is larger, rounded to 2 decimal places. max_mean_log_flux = 1.47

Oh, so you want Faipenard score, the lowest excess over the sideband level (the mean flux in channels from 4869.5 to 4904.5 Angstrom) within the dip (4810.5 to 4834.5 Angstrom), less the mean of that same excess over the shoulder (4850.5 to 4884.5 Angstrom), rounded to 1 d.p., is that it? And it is -9.9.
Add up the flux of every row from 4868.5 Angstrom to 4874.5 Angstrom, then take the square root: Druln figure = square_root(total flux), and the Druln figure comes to 13.3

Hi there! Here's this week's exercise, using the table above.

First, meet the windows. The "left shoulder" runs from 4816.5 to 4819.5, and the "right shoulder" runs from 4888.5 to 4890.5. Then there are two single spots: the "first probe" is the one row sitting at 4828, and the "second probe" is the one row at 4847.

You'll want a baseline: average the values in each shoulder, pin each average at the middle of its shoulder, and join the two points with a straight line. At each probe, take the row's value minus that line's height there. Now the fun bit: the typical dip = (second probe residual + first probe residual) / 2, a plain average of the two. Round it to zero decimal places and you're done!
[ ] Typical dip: 0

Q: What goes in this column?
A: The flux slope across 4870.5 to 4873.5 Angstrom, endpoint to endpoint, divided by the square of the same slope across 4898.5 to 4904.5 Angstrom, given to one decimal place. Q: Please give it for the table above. -2.6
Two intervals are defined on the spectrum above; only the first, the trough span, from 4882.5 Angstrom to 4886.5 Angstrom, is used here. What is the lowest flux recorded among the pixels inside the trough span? 27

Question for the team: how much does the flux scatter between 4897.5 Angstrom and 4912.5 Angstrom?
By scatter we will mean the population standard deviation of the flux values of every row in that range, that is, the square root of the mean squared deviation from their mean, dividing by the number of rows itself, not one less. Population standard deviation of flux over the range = 2.01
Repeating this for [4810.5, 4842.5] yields 1.56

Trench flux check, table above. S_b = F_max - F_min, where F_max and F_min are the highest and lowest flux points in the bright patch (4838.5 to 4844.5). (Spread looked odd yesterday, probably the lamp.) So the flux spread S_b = 5.5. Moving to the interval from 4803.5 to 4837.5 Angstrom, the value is 9.7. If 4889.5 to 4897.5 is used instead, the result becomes 5.7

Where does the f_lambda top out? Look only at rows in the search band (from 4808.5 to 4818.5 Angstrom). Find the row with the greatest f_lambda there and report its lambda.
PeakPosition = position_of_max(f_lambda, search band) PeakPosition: 4812 Angstrom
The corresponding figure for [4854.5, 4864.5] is 4857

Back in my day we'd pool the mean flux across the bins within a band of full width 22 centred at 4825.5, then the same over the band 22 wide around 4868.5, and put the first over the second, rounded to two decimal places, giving 0.77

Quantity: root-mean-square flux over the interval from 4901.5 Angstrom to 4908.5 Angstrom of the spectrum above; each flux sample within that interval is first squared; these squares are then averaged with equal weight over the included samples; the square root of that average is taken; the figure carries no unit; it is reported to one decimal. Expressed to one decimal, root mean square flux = 26.4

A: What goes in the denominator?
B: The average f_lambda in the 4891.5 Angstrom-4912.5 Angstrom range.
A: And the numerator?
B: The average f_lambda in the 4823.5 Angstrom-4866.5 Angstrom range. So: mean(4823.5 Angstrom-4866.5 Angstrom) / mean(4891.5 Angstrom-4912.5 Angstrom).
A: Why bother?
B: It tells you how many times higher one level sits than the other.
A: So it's 1.03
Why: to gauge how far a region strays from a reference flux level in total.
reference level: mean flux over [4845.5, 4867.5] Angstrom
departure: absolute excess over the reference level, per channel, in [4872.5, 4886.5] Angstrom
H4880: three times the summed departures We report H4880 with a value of 60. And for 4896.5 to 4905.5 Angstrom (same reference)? 73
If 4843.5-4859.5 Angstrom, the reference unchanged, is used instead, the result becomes 113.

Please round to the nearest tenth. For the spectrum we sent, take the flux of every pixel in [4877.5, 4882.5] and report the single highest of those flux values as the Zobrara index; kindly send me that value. 29.1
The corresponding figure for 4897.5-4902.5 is 28.0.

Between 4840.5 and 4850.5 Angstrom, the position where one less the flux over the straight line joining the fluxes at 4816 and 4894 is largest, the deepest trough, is 4842 Angstrom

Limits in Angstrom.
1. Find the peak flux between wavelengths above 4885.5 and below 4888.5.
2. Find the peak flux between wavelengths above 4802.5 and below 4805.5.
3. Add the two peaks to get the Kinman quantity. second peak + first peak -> 51.3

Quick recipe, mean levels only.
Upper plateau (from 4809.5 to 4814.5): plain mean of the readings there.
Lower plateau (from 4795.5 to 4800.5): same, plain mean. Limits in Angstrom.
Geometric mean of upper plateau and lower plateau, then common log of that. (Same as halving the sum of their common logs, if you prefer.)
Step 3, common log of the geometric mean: 1.36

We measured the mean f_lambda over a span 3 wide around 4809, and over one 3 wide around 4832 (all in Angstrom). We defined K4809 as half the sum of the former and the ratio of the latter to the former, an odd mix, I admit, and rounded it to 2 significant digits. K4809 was 10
